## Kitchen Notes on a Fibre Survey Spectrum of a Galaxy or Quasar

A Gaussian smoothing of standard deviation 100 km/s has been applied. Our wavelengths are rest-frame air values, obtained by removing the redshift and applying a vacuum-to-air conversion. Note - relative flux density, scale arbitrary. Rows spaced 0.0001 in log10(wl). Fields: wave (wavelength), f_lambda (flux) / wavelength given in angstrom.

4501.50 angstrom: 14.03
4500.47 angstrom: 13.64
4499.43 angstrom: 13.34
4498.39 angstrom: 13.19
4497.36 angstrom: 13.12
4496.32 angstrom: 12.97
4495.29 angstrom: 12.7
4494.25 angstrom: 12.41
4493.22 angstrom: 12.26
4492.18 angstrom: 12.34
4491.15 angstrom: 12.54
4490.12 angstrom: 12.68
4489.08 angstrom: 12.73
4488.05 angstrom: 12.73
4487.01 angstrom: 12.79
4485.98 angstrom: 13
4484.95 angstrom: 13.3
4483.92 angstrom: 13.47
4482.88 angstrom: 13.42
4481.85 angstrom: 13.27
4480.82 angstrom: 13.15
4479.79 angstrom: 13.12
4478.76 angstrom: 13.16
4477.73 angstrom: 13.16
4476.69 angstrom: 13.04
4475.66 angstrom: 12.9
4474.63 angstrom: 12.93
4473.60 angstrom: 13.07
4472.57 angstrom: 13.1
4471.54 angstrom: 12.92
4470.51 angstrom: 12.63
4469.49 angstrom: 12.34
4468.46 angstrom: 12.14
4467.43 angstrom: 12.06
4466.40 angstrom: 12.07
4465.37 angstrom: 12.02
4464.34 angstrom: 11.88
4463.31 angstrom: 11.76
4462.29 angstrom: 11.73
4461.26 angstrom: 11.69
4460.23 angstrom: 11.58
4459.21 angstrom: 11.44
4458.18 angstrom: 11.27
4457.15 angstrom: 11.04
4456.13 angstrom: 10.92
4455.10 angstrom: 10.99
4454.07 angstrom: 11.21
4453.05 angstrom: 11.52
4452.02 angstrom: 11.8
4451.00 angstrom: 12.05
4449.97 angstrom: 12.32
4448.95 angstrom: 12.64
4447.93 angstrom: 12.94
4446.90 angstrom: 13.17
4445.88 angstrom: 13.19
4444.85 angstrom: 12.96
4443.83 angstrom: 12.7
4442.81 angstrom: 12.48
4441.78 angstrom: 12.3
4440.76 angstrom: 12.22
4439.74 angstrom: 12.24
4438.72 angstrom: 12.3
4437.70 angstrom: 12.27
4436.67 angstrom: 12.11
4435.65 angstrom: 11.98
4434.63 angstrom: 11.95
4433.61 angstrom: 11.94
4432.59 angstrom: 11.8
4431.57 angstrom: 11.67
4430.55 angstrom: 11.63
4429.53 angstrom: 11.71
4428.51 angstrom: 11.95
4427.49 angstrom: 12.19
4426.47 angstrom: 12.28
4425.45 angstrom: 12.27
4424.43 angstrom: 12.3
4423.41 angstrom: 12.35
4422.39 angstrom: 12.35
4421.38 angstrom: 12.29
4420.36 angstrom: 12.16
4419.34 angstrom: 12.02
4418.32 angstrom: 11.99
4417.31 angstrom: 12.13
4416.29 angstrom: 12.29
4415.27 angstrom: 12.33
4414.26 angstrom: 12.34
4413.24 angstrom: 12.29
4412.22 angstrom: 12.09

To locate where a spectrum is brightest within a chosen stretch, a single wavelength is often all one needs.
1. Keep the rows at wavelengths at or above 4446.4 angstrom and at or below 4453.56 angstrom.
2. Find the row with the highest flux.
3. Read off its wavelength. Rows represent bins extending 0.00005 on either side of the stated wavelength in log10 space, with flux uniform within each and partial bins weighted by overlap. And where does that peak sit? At 4446.90 angstrom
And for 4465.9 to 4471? 4470.51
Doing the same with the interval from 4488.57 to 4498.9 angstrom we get 4498.39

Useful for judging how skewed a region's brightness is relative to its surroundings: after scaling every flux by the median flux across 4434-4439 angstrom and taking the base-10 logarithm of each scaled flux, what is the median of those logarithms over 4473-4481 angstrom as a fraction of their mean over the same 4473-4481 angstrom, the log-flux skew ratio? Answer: 1.03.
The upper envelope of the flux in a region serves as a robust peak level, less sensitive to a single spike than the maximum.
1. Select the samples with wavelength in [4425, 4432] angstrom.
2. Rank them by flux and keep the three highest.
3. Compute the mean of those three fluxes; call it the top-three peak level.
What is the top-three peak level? 12.2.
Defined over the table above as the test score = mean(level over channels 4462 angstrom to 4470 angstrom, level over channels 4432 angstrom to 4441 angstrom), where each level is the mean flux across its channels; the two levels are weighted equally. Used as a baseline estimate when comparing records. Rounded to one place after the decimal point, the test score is 12.0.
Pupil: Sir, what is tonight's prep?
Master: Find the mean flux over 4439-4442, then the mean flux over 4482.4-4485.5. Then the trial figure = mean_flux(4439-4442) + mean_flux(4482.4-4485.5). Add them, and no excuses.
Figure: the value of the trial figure 25.7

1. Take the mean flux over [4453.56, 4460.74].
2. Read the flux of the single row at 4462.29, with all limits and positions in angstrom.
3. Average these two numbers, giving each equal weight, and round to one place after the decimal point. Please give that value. 11.5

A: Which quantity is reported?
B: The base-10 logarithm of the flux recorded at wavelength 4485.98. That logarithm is 1.11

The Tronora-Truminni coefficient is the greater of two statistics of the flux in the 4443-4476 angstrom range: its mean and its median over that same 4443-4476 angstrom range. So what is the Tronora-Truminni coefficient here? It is 12.2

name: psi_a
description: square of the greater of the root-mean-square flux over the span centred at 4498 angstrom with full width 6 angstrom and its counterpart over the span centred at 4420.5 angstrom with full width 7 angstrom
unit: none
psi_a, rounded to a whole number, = 173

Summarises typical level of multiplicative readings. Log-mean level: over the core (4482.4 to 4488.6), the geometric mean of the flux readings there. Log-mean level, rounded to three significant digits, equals 13.1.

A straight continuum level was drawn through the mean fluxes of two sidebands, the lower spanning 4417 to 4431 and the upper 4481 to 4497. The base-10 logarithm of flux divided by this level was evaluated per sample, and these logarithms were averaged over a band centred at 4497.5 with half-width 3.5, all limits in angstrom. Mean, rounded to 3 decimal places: 0.004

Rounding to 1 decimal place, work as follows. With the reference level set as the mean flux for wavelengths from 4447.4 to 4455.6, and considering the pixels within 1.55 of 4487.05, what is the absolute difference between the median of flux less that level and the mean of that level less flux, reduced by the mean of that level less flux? 2.7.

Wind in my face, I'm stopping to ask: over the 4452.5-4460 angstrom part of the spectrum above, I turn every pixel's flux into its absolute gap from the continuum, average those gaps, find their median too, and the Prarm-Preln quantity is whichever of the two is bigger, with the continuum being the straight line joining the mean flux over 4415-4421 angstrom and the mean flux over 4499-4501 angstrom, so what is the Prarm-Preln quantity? 1.6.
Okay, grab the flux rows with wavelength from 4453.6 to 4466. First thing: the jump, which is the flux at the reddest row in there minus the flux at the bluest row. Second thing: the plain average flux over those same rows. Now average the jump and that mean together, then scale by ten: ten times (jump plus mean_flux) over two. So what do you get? 61.4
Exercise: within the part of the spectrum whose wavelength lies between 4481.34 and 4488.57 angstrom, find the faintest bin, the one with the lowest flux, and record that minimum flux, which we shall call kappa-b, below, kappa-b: 12.73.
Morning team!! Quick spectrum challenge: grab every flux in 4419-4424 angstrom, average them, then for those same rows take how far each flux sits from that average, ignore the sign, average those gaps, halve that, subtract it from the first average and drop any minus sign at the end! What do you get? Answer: 12.2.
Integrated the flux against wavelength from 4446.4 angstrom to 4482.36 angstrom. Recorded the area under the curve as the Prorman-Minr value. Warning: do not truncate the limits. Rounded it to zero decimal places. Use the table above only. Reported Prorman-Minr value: 441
